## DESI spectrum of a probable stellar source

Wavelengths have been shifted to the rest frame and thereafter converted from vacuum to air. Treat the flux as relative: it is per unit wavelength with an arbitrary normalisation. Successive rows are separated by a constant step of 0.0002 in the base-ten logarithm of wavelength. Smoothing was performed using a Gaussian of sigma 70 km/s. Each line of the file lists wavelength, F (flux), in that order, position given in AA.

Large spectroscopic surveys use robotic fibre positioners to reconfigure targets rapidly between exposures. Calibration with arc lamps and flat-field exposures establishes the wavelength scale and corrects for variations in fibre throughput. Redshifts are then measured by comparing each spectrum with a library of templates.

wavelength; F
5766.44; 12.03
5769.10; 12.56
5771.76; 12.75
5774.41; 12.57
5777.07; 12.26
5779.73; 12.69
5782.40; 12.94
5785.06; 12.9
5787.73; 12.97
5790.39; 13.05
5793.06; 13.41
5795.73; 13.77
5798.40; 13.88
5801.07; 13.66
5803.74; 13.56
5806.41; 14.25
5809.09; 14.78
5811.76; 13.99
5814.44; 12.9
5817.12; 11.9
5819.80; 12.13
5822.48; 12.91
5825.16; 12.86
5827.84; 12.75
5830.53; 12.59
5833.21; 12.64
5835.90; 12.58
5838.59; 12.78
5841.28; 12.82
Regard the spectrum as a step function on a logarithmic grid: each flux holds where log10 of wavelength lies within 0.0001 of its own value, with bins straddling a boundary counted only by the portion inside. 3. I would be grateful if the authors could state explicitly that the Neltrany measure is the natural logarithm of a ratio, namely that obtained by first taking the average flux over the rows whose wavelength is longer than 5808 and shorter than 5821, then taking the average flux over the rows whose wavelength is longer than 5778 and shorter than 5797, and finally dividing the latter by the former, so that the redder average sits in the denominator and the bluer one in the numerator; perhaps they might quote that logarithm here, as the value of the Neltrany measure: -0.003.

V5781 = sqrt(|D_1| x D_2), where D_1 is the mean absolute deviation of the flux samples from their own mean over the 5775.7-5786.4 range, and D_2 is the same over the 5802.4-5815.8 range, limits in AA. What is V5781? 0.34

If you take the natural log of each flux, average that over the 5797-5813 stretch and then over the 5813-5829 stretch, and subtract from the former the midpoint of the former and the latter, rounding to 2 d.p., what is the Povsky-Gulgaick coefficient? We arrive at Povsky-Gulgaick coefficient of 0.05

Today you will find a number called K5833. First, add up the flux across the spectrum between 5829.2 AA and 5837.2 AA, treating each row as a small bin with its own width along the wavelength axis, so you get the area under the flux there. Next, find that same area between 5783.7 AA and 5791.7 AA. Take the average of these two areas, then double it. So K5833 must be 205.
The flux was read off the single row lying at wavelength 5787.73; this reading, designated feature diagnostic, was 12.97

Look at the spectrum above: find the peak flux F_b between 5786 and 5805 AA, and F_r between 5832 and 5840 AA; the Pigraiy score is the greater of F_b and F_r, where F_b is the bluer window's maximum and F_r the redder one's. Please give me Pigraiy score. 13.9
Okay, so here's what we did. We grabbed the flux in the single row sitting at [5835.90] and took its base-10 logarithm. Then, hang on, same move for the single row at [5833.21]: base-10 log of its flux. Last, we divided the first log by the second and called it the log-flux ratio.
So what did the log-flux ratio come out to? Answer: 1.00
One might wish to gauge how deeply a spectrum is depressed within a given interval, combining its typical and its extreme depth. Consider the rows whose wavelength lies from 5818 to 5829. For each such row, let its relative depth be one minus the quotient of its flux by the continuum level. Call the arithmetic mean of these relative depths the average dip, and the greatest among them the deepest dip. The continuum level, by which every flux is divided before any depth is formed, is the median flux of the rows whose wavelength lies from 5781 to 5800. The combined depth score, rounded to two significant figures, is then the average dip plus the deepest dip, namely 0.10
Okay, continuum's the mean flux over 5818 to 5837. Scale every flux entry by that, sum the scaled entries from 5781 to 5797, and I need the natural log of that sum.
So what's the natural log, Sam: 1.83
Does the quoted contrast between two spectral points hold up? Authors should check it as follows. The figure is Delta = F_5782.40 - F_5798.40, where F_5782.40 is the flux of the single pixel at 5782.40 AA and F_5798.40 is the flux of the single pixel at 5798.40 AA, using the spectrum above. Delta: -0.94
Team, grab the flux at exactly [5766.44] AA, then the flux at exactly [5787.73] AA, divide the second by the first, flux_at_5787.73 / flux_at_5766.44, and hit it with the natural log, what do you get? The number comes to 0.075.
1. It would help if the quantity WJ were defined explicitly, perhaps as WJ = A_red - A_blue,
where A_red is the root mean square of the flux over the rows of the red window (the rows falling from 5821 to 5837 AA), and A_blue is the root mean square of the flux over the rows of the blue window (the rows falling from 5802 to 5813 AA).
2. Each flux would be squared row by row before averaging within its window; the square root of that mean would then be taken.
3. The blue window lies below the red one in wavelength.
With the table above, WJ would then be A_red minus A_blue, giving -1.4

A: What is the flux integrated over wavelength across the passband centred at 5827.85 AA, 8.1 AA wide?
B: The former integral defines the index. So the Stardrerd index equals 103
